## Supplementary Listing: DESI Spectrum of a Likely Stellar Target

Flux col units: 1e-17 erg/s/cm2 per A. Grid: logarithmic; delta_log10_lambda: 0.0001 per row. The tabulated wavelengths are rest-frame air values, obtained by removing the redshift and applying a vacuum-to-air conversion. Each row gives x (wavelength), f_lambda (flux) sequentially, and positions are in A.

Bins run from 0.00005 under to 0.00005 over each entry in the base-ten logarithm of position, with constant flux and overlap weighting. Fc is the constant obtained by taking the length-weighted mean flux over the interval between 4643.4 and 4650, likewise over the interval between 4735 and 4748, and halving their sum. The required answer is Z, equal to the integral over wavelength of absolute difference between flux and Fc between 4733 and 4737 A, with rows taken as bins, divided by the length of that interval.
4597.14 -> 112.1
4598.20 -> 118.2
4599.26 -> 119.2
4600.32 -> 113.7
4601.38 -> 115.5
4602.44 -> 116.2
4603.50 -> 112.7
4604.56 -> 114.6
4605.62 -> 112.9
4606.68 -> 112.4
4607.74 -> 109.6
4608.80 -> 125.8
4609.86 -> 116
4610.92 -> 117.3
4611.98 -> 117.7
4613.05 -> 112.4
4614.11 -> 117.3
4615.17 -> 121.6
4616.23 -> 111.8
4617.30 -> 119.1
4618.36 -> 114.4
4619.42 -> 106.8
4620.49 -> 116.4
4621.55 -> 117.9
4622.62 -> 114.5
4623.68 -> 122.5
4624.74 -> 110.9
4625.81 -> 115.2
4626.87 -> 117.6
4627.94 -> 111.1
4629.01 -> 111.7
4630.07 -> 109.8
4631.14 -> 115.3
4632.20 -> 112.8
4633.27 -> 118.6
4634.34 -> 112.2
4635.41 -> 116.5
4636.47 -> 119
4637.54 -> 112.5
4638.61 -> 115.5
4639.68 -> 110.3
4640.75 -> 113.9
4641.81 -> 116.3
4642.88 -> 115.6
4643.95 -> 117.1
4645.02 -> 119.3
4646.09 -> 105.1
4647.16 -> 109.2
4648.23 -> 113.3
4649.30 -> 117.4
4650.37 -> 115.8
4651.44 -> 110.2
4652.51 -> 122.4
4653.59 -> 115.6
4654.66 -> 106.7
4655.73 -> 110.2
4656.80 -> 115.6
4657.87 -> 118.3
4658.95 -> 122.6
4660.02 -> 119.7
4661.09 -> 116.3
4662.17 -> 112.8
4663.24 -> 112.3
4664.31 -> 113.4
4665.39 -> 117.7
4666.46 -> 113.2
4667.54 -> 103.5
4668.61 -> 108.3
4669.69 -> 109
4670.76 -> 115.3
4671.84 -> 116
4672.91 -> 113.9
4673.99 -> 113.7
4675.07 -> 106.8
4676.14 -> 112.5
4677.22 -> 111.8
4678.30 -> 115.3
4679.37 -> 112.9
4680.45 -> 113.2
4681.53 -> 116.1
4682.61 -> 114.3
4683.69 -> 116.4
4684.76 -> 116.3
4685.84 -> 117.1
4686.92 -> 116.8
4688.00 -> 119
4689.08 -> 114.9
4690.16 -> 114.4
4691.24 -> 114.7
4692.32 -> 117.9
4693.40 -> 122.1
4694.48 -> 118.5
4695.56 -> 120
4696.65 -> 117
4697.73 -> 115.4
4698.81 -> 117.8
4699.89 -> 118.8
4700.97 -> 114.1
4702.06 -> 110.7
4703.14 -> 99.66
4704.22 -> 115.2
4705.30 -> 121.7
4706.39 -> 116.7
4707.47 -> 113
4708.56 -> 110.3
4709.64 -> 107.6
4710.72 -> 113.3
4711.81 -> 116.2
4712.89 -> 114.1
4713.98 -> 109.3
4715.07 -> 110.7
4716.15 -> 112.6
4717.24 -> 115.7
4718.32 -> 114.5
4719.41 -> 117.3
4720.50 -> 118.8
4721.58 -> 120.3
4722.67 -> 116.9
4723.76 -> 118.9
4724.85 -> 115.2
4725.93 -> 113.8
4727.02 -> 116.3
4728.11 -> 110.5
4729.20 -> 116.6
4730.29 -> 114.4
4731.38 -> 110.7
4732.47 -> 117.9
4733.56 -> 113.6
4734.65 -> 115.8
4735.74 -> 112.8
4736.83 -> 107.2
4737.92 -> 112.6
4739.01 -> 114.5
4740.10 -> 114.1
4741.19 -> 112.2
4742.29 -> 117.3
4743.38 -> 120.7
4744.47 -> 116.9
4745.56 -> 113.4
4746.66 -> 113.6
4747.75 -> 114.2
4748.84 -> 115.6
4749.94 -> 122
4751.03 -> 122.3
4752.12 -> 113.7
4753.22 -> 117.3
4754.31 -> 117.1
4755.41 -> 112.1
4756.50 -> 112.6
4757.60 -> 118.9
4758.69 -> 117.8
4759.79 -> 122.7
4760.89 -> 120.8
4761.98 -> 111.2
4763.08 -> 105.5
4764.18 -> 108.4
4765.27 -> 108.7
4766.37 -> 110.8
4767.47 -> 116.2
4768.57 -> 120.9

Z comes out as 2.1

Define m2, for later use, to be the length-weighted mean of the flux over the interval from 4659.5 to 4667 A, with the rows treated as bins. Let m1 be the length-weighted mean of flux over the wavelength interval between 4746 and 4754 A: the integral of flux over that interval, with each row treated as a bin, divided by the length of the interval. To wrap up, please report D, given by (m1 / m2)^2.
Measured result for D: 1.03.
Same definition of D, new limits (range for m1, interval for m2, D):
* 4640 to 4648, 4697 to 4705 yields 1.00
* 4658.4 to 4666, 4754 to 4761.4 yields 0.98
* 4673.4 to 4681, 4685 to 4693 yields 0.93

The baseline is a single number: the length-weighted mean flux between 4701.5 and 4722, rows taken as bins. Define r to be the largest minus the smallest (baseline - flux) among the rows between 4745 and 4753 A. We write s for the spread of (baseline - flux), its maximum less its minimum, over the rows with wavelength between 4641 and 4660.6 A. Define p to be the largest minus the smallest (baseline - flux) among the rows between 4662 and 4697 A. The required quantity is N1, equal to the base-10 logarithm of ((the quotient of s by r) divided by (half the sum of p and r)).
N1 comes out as -0.8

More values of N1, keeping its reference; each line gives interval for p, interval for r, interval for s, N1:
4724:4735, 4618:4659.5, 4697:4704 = -1.1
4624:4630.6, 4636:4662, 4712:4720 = -1.4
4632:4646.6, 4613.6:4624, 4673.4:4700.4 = -1.2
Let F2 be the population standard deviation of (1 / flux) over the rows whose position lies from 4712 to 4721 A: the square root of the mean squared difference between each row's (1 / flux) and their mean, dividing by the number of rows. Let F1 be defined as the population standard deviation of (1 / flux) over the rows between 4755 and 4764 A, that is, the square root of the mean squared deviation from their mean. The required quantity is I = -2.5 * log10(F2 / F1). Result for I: 0.6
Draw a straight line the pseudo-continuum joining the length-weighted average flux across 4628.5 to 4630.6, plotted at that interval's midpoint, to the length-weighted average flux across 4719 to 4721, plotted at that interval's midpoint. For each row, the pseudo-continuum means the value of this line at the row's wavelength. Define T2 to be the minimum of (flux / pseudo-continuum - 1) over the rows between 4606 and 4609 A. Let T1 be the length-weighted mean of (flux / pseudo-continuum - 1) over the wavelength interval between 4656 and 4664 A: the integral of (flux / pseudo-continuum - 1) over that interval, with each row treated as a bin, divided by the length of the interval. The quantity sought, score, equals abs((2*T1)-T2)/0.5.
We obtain 0.107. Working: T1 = 0.028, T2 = 0.002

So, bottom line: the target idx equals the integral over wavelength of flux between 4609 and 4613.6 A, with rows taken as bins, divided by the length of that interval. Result 116.5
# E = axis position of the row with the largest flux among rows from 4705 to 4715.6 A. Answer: 4705.30 A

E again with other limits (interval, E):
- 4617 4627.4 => 4623.68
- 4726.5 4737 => 4732.47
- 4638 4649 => 4645.02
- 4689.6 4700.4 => 4693.40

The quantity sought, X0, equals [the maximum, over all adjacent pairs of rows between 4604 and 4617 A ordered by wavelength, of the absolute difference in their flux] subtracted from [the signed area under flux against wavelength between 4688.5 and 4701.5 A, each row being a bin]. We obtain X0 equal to 1507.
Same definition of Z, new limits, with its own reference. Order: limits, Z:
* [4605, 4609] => 4.0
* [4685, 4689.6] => 3.0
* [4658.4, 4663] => 4.3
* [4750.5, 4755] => 3.7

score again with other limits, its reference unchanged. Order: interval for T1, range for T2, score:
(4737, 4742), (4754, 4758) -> 0.070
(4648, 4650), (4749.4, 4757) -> 0.253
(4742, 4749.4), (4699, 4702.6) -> 0.031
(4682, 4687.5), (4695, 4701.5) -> 0.074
